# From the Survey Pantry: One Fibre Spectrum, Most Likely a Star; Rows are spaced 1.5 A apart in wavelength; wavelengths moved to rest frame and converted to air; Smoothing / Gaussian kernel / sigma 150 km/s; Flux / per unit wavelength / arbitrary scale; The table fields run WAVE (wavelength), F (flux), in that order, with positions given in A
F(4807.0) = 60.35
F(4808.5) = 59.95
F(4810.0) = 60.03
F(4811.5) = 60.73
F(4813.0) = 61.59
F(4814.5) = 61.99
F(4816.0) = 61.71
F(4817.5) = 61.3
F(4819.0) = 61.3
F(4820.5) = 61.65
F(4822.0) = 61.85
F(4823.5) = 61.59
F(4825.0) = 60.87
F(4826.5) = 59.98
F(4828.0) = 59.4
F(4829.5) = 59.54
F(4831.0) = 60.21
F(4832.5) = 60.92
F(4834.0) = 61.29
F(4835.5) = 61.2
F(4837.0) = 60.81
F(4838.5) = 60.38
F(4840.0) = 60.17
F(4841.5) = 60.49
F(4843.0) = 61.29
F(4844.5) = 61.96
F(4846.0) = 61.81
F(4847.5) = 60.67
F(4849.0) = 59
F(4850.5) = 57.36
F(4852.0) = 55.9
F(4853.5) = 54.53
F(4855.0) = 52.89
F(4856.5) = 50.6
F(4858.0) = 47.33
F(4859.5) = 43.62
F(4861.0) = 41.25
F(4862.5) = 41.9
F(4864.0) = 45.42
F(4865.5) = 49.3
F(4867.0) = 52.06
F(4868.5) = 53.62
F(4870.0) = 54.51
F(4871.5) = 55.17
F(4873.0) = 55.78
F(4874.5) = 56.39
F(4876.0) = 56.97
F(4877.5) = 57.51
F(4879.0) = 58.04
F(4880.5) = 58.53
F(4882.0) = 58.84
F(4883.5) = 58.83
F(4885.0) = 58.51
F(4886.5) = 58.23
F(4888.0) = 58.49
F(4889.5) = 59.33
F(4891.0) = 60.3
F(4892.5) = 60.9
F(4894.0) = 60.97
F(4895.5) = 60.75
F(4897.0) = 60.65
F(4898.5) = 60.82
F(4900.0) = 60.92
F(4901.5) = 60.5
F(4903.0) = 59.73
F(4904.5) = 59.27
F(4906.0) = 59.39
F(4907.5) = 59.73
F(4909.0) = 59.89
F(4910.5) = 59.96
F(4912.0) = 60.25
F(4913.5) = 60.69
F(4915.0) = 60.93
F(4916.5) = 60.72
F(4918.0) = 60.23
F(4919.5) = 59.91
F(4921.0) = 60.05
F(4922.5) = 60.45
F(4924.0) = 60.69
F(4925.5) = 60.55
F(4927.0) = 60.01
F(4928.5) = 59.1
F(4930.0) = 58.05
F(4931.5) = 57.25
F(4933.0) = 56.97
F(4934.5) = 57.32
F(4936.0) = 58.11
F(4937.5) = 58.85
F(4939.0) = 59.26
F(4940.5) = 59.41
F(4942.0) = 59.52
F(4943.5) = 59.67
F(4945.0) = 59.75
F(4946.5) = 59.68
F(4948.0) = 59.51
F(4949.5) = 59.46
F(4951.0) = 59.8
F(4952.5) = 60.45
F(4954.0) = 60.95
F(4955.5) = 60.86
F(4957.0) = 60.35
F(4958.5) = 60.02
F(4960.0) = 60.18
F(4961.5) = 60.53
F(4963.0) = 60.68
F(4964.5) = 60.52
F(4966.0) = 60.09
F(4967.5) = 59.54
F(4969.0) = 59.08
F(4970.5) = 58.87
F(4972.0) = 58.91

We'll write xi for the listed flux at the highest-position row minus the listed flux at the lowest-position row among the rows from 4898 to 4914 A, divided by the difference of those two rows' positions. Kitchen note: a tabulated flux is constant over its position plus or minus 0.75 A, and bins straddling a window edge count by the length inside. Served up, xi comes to 0.0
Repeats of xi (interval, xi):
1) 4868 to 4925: 0.1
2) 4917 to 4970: 0.0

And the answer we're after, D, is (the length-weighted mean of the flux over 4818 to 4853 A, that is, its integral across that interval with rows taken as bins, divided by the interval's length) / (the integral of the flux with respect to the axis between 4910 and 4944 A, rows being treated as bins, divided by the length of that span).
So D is 1.02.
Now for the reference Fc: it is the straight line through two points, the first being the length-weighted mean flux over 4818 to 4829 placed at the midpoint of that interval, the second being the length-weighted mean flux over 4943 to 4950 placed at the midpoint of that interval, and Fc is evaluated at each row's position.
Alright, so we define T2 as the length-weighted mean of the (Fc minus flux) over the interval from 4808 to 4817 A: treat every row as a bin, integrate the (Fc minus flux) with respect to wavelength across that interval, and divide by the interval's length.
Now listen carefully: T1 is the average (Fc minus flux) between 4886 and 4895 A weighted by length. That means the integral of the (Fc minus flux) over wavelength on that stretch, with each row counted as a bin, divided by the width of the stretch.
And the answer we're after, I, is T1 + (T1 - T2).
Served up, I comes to 1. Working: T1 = 0.4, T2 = 0.0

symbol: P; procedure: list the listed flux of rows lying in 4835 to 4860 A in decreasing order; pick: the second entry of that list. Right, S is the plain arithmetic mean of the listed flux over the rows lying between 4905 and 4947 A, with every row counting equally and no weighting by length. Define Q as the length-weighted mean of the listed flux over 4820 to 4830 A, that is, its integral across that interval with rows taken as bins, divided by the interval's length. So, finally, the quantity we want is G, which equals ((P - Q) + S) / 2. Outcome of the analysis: 30.3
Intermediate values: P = 61.81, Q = 60.7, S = 59.5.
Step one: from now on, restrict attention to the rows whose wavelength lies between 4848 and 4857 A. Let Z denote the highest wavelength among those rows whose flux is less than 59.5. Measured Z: 4856.5 A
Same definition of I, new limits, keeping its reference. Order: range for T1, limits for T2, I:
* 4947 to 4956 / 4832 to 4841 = -1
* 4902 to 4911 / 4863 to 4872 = -8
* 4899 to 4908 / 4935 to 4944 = 0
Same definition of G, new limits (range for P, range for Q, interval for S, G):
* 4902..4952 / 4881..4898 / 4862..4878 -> 26.9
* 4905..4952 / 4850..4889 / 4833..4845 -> 34.1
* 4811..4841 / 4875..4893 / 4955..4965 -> 31.8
